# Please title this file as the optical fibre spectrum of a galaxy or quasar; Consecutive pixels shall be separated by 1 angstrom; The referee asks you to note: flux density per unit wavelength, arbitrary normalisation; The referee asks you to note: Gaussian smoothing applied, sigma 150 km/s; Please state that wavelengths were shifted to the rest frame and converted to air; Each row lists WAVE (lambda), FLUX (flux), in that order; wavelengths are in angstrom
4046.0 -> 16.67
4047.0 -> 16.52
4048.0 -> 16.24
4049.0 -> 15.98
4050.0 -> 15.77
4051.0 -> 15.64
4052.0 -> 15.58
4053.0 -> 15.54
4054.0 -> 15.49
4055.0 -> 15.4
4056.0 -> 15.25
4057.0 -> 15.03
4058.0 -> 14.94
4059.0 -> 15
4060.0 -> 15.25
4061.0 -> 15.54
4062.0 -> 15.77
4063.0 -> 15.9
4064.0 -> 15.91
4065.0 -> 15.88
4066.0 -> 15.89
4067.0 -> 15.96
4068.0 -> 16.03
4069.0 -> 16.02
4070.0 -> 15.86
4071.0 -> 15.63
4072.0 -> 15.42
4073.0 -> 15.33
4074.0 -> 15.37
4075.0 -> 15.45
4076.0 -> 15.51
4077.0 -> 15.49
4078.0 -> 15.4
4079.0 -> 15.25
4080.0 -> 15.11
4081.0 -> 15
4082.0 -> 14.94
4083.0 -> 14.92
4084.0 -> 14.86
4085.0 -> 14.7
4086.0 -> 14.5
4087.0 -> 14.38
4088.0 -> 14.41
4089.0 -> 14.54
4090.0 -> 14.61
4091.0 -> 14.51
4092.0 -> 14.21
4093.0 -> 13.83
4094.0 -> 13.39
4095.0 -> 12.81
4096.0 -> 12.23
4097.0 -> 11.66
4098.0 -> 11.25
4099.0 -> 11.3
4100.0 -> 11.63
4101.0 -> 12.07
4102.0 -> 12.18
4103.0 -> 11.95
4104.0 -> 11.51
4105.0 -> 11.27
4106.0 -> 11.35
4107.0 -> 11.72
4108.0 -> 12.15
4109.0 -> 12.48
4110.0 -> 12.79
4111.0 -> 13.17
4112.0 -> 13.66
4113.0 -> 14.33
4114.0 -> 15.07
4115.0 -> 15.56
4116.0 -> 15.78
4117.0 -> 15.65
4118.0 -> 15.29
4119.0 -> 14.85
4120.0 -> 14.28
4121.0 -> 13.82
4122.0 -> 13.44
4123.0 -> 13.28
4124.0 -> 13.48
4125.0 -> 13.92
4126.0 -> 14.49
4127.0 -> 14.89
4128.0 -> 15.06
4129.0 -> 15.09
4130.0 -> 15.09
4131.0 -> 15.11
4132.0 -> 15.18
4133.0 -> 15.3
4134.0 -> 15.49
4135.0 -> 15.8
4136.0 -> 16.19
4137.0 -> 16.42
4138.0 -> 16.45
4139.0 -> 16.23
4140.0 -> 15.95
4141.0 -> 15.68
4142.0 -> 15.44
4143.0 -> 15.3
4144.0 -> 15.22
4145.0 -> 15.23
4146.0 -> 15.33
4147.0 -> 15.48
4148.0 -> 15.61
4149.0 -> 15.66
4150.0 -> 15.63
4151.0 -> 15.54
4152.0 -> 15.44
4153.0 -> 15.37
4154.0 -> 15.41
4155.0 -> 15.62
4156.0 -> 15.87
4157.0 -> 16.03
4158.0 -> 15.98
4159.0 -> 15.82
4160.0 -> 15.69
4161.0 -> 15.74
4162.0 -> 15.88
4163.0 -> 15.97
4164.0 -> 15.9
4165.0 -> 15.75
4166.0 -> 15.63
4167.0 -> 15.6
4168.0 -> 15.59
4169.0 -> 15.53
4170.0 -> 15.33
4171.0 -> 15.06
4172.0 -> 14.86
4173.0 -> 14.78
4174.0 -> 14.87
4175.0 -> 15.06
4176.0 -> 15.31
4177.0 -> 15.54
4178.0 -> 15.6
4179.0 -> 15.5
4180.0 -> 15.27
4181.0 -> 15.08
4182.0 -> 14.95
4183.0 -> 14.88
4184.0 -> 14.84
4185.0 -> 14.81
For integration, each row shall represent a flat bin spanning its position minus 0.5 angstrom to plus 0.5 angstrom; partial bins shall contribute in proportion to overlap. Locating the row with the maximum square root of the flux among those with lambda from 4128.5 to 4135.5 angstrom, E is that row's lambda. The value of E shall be 4135.0 angstrom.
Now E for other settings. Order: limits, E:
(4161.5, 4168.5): 4163.0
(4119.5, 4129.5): 4129.0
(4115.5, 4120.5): 4116.0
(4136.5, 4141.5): 4138.0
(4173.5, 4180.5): 4178.0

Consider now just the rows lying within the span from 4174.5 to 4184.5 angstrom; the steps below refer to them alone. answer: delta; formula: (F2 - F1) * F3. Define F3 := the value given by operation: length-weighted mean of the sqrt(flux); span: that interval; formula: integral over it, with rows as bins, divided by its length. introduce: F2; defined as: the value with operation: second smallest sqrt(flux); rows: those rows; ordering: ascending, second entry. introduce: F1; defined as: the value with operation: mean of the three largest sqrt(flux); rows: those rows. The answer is -0.33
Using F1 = 3.94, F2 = 3.86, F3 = 3.90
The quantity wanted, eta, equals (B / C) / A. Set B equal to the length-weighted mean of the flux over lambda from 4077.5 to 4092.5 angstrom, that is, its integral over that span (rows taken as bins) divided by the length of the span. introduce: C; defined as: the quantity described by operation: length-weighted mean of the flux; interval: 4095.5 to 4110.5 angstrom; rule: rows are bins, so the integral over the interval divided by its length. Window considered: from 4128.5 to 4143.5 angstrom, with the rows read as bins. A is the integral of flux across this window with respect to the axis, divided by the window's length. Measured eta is 0.080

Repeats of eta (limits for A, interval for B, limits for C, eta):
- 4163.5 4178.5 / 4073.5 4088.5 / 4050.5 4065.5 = 0.063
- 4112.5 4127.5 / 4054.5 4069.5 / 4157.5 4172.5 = 0.069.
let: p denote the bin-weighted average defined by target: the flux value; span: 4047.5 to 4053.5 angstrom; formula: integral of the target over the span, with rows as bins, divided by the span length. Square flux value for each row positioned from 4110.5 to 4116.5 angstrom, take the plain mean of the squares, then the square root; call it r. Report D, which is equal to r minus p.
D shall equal -1.2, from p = 15.8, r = 14.6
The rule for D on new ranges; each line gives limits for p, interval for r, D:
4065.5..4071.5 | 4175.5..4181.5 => -0.5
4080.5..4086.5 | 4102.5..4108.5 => -3.2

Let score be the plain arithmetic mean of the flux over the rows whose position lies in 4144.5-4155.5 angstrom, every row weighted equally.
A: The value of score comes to 15.5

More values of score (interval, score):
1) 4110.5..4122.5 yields 14.6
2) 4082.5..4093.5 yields 14.5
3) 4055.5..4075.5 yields 15.6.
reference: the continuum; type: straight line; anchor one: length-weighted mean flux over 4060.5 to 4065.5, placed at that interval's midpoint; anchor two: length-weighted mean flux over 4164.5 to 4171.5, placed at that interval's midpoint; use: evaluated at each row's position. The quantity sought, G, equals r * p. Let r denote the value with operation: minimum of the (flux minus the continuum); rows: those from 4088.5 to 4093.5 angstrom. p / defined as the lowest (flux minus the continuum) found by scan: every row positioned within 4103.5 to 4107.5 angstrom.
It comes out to 8.3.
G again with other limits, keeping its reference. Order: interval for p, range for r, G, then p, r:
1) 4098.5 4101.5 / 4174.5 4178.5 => 1.8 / -4.4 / -0.4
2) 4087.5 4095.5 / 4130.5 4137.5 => 1.4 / -2.9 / -0.5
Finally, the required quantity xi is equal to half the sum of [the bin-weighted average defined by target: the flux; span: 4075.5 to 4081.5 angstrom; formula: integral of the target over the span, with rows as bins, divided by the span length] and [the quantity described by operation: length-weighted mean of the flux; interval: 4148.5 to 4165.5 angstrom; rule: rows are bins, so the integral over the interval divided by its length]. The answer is 15.5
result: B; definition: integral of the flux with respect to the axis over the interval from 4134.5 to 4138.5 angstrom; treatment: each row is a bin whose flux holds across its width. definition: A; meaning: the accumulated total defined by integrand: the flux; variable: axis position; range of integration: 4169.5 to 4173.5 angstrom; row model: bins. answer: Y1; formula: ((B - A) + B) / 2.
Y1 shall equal 35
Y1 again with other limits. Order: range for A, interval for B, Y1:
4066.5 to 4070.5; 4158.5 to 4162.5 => 31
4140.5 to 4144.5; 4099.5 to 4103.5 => 17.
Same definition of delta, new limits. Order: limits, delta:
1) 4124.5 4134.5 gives -0.42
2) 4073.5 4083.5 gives -0.27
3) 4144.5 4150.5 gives -0.15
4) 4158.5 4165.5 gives -0.09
